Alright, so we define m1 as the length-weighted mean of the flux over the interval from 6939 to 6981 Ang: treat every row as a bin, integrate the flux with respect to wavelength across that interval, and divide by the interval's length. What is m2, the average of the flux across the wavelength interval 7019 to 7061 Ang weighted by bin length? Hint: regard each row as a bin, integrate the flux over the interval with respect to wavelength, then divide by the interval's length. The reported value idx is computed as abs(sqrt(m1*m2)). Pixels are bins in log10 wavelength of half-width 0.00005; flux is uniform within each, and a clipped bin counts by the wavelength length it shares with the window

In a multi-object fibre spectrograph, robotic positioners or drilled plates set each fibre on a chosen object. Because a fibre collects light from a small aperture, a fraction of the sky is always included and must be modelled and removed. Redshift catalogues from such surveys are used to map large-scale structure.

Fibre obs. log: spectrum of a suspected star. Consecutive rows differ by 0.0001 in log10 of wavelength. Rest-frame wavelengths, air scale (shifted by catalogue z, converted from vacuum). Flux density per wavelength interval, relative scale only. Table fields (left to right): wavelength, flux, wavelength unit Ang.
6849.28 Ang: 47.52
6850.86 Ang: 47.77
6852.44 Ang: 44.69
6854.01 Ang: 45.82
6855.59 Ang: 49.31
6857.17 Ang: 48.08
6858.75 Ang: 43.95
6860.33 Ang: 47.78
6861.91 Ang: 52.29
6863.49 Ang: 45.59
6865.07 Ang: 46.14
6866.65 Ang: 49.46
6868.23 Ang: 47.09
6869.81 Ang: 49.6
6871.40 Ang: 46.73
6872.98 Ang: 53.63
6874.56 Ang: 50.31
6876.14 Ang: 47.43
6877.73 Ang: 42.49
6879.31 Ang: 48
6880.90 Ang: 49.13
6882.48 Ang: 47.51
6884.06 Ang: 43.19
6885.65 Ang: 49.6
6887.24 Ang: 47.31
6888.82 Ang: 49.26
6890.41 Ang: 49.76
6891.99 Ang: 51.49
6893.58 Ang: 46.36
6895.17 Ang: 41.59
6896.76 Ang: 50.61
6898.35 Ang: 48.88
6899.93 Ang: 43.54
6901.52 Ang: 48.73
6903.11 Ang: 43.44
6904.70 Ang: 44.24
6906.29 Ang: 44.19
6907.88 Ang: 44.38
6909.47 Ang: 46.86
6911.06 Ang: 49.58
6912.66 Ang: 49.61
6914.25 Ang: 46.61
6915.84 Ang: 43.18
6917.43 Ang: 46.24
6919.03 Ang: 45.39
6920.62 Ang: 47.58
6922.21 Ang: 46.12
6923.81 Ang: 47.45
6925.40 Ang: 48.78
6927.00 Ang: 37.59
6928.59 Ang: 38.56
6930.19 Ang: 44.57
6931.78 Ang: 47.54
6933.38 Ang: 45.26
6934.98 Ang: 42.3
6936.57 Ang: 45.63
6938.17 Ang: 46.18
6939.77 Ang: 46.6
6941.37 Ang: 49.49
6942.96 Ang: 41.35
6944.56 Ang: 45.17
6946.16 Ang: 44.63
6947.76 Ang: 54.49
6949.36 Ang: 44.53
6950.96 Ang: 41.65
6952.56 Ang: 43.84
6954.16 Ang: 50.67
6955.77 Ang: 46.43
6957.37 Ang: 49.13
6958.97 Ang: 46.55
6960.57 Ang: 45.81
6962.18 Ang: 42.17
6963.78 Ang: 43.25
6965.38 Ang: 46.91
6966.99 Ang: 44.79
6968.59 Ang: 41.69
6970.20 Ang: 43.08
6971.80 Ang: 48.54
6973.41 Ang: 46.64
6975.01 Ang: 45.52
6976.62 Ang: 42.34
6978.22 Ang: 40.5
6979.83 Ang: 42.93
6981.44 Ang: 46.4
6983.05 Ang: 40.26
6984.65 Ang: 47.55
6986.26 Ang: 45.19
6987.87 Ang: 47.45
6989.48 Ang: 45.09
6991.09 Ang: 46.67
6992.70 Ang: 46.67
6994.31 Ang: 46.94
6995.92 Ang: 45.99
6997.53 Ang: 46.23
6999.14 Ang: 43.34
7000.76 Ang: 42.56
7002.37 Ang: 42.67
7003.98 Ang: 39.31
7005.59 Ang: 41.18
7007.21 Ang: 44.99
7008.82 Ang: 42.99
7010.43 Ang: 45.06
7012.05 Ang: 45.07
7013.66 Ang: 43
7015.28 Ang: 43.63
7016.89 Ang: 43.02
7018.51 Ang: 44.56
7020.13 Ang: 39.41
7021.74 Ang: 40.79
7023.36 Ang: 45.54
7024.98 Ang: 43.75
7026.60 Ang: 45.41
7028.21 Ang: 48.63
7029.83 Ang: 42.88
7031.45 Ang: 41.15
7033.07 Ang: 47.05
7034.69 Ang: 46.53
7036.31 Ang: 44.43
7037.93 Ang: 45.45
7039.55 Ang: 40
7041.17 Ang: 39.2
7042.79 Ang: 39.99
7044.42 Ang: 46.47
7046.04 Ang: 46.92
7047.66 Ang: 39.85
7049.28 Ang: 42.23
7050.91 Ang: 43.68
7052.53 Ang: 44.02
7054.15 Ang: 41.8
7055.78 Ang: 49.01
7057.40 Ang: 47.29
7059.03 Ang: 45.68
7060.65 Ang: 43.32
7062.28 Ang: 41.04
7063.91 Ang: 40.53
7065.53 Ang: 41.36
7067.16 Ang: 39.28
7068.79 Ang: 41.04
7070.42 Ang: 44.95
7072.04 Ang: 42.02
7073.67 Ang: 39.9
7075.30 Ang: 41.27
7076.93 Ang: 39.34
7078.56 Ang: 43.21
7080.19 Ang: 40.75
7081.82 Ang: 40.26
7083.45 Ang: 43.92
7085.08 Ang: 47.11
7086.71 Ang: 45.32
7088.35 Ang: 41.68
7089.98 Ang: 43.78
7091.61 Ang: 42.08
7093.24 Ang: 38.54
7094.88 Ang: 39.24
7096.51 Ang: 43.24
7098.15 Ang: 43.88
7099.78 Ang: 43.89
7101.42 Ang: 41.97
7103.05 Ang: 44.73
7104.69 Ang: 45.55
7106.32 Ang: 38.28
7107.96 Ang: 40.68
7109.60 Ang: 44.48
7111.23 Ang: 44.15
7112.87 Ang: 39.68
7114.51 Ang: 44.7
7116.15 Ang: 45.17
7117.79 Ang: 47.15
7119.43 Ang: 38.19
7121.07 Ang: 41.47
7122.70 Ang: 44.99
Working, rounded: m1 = 45.3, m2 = 43.9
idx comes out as 44.6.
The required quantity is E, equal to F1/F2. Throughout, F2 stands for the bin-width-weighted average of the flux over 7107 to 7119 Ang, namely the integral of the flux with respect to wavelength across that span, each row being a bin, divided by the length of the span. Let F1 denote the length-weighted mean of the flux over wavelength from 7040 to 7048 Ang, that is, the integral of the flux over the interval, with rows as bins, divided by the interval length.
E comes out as 0.98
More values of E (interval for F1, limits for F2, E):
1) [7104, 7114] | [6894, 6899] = 0.90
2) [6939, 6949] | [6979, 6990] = 1.04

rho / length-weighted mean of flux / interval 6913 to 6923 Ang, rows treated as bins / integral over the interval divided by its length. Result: 46.06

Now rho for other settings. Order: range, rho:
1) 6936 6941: 46.39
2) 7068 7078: 41.48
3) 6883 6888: 46.70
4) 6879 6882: 48.53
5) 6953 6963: 46.66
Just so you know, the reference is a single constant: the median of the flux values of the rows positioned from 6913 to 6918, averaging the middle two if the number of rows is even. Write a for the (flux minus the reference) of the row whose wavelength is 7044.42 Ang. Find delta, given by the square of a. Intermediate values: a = 0.2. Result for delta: 0.1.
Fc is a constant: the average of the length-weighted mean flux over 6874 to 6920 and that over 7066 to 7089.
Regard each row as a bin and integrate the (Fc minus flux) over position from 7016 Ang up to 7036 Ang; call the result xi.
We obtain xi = 8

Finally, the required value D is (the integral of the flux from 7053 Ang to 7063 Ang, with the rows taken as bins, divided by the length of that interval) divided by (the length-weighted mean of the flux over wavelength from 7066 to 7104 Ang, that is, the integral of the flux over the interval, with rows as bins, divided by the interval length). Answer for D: 1.06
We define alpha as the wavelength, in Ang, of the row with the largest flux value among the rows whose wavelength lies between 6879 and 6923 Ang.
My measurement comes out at 6891.99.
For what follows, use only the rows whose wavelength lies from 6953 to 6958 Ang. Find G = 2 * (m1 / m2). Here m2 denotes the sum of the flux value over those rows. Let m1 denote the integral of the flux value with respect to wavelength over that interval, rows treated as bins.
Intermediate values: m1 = 242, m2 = 146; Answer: 3.30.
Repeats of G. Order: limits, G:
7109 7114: 3.34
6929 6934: 3.29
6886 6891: 3.33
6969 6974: 3.30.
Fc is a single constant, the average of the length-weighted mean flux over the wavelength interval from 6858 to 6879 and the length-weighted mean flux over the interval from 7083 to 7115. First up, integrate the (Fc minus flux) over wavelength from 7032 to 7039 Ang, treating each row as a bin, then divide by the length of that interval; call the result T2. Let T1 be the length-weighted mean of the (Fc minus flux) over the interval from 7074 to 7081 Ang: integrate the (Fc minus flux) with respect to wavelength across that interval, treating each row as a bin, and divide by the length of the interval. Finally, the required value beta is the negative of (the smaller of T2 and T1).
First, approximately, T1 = 4.3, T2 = -0.1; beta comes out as 0.1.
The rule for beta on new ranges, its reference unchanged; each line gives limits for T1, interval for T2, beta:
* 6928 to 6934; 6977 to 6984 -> -1.2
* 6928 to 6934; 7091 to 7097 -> -1.2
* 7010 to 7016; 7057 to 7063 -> -1.2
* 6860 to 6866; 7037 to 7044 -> 2.6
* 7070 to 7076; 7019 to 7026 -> -2.8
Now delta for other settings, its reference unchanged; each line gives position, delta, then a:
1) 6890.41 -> 12.4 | 3.5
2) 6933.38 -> 1.0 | -1.0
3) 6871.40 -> 0.2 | 0.5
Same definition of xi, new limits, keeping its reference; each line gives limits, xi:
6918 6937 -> -5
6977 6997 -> -12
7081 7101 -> 35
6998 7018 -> 27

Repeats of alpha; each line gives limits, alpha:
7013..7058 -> 7055.78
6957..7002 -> 6957.37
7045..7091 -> 7055.78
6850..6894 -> 6872.98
